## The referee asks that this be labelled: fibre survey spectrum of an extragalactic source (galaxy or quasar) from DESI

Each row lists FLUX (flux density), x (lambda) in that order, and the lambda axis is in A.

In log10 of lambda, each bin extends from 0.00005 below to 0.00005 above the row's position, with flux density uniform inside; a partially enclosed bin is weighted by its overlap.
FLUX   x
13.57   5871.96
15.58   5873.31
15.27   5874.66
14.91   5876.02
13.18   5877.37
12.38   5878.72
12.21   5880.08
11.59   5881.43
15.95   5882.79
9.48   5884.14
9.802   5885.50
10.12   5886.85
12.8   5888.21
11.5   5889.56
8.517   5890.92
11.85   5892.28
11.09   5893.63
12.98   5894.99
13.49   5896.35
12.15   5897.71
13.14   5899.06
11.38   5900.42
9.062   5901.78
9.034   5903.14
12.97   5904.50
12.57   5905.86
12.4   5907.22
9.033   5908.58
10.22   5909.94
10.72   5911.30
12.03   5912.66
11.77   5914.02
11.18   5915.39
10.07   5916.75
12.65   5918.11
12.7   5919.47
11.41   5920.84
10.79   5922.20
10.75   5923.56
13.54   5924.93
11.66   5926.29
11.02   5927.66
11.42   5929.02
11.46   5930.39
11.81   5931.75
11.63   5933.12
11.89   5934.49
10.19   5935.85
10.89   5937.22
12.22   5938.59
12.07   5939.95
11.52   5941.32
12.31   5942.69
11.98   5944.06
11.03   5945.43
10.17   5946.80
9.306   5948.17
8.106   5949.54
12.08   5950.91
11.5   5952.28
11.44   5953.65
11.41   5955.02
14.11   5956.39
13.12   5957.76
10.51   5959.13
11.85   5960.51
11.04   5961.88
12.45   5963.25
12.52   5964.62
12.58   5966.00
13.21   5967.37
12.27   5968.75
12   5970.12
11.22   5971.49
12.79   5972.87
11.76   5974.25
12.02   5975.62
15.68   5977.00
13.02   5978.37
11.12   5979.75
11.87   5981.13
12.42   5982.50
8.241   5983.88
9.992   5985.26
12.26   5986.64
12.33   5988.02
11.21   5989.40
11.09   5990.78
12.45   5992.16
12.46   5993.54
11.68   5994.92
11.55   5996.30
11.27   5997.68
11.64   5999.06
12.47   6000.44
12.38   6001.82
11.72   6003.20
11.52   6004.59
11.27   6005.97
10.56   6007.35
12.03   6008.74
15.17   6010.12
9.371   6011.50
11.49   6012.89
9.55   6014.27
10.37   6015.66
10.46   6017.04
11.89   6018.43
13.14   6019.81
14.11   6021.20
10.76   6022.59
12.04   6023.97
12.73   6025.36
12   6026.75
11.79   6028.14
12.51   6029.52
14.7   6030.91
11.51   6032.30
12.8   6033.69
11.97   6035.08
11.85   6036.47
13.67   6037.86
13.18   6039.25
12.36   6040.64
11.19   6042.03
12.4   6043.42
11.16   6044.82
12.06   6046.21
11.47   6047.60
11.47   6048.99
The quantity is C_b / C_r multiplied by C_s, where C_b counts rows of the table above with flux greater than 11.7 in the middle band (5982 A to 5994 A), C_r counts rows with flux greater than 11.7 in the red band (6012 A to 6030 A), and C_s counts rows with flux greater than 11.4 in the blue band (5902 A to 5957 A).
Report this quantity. 16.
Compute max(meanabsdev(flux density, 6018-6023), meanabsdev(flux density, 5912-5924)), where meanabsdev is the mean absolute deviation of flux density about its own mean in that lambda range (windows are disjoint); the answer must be 1.15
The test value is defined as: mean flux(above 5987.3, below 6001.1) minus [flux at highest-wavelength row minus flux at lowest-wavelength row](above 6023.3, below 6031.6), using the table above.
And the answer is 9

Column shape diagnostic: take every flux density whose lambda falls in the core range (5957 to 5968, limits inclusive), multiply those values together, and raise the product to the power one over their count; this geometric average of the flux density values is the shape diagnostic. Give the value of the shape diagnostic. 12.1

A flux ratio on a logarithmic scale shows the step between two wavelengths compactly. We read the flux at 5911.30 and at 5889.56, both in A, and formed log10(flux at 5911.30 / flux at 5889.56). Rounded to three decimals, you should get -0.031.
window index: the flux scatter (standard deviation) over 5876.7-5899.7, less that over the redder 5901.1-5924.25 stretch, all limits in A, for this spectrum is 0.4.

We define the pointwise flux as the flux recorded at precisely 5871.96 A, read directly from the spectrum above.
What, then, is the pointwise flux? 13.57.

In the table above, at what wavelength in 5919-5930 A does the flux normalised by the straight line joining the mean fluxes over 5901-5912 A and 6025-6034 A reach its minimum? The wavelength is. 5923.56 A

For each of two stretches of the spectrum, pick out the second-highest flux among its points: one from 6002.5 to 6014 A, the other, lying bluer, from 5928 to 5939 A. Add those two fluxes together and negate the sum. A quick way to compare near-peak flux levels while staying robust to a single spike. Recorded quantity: -23.9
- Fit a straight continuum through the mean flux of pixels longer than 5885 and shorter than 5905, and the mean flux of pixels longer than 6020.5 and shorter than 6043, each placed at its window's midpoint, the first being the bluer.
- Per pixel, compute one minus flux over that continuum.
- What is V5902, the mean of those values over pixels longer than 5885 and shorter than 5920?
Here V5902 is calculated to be 0.003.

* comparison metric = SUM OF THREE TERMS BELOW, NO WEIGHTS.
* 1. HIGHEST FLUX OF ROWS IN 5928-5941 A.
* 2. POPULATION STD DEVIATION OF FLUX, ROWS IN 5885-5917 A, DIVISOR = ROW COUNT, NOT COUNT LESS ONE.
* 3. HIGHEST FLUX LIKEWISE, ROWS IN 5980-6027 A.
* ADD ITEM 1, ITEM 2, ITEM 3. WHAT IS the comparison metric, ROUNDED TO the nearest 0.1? 28.8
